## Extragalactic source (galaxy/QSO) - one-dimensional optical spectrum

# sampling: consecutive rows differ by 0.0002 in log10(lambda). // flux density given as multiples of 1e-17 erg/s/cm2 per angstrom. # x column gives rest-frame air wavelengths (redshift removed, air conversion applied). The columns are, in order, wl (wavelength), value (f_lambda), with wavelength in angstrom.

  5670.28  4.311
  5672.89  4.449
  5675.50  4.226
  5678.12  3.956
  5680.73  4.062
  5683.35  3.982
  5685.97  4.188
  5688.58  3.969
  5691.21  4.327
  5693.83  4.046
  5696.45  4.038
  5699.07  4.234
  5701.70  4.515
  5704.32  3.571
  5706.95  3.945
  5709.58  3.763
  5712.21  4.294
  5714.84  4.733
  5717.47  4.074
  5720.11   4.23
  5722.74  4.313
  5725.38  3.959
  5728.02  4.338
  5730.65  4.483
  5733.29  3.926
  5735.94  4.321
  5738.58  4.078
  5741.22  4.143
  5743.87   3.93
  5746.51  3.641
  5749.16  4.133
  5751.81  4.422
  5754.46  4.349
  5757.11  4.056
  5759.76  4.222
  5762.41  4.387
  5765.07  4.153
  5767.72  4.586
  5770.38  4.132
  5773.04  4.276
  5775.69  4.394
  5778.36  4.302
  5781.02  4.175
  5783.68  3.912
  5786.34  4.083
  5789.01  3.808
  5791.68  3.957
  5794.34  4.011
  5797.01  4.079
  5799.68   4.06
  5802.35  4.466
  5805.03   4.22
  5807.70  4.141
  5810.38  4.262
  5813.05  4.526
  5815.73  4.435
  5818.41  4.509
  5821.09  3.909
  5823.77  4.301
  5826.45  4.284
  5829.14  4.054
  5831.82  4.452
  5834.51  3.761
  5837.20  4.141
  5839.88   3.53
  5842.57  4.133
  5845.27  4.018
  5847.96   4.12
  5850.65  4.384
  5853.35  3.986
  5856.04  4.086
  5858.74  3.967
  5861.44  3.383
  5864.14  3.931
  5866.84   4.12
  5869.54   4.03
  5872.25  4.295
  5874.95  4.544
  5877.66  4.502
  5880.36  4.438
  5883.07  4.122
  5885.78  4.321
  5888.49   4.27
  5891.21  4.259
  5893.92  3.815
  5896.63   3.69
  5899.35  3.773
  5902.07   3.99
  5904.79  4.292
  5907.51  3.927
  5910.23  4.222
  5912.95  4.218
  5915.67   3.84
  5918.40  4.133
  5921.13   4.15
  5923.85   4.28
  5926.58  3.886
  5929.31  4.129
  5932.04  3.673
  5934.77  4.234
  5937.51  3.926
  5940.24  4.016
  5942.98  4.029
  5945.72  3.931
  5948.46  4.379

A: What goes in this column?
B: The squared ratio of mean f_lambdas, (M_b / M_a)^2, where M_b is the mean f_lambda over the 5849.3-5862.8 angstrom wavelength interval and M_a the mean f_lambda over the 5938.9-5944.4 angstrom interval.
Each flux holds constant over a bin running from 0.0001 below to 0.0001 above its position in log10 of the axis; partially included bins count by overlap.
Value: 0.97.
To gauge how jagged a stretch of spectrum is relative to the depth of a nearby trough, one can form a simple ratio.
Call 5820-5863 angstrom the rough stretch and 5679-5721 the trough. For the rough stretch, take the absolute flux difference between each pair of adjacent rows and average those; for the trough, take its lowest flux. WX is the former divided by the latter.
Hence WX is 0.093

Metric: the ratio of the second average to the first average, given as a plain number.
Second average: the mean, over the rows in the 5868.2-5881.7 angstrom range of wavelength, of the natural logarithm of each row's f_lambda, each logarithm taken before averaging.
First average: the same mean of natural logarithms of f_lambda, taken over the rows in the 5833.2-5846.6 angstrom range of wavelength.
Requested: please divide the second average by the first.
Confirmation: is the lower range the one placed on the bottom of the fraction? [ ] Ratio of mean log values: 1.08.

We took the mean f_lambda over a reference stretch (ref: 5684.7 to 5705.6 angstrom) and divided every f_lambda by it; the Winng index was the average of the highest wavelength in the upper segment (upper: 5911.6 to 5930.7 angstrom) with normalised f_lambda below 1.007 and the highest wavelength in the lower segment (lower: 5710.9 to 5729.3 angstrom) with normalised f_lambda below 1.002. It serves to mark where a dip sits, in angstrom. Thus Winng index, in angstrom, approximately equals 5827.3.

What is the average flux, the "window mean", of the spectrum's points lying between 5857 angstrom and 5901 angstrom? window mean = 4.09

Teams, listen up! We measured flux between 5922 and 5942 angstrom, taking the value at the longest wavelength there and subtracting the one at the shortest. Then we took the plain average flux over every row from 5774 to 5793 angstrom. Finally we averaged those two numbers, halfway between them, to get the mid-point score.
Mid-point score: 1.91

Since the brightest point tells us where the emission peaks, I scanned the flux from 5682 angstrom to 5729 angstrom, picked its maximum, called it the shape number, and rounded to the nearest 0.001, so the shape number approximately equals 4.733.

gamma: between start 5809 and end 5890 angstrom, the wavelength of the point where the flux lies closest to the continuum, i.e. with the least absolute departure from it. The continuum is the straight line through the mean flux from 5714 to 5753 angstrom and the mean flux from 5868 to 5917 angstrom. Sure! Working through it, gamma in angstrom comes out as 5837.20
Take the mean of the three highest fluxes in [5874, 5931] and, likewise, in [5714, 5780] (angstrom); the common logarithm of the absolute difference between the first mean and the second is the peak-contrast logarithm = -1.0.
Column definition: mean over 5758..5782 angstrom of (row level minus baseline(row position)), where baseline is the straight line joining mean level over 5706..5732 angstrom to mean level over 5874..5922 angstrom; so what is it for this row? 0.10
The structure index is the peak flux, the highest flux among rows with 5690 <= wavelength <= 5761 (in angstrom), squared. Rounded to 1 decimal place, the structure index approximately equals 22.4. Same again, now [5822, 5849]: 19.8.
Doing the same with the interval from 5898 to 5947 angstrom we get 18.4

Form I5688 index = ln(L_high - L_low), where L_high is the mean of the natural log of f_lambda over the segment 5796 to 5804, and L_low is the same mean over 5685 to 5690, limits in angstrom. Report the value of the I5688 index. -3.5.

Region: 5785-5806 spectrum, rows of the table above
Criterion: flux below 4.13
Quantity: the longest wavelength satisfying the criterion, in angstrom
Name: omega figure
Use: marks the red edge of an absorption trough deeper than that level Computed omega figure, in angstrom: 5799.68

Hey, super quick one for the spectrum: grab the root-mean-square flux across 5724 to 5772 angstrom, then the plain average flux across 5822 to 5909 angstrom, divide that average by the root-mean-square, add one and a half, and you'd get 2.48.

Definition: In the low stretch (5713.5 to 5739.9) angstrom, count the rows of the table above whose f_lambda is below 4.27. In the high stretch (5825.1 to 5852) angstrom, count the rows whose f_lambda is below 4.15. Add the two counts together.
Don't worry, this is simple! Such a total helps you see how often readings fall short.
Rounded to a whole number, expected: 12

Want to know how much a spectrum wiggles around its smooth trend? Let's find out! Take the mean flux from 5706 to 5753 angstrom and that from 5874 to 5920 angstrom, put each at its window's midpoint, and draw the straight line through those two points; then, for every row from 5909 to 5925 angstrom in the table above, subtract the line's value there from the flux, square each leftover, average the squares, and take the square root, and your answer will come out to 0.14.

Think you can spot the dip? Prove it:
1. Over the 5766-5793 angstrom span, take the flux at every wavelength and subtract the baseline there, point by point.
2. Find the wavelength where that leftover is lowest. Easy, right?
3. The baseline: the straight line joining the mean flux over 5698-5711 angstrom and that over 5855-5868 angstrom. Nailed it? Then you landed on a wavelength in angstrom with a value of 5789.01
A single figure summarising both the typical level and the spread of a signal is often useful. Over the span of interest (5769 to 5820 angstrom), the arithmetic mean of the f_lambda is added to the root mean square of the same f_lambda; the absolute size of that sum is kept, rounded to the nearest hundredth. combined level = 8.40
